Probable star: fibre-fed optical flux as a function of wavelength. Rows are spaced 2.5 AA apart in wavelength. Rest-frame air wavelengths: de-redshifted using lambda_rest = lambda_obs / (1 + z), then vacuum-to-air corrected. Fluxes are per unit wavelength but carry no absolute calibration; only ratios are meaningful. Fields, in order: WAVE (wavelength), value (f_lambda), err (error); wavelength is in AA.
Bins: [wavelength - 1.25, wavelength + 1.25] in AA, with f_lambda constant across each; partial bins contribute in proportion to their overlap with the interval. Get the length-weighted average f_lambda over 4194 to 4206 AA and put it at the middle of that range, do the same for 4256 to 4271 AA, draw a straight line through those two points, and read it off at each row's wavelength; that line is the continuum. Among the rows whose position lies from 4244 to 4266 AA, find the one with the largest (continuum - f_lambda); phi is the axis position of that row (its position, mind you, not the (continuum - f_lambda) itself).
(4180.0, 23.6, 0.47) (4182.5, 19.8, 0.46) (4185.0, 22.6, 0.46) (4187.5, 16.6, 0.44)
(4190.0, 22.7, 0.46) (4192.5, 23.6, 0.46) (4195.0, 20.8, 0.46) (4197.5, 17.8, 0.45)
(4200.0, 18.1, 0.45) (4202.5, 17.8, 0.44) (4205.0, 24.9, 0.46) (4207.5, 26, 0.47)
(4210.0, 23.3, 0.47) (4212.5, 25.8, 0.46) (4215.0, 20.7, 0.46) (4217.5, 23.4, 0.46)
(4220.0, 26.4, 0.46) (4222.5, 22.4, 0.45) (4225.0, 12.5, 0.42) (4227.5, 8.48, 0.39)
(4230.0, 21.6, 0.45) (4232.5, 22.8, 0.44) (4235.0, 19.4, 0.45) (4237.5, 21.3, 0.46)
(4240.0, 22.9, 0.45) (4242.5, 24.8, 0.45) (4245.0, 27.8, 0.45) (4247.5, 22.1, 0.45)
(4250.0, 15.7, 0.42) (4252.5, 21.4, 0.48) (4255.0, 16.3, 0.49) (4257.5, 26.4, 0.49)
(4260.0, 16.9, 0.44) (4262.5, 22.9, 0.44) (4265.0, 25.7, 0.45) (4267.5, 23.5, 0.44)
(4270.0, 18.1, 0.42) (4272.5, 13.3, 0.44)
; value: 4250.0 AA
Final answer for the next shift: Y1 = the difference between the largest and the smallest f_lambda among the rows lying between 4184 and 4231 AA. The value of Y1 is 18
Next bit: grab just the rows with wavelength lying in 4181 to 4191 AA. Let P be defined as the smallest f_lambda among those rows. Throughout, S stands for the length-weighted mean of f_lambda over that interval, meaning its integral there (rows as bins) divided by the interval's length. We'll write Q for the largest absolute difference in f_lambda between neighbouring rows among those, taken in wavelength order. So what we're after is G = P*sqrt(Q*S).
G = 185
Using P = 16.6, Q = 6.1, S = 20.4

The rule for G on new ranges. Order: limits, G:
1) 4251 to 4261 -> 233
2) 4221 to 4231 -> 124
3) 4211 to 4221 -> 229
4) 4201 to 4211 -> 227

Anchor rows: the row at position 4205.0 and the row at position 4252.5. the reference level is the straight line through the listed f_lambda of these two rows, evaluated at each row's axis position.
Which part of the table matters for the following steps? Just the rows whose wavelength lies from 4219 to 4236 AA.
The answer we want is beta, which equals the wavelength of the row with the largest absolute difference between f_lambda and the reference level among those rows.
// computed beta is 4227.5 AA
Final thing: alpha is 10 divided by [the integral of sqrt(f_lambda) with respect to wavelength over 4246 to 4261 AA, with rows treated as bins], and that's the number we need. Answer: 0.150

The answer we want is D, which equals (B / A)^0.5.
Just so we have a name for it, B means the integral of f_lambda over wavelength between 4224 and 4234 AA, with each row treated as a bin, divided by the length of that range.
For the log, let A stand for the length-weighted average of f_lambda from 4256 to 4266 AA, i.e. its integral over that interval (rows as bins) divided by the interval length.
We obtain 0.85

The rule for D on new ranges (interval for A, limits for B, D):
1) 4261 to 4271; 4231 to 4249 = 1.01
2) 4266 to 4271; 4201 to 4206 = 1.00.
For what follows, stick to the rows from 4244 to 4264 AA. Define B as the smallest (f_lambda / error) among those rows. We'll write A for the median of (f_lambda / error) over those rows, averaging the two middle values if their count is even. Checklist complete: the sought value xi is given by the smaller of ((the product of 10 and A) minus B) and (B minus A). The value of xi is -14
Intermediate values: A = 46.8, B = 33.3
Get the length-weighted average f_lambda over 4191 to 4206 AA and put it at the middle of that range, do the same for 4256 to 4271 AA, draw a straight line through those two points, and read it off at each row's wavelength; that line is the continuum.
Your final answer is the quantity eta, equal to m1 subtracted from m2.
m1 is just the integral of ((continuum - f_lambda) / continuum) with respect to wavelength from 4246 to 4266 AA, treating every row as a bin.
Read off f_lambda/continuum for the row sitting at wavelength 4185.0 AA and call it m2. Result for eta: 0.1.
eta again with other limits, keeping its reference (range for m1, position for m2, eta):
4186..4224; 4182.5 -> 3.4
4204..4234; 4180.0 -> 1.9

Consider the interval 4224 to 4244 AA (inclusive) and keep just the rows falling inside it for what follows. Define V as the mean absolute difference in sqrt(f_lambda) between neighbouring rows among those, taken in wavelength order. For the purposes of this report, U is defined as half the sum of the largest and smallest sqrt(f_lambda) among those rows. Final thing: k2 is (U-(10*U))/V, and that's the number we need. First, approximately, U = 3.9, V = 0.49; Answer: -72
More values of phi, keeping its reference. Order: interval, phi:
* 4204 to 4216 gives 4215.0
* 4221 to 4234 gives 4227.5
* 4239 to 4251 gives 4250.0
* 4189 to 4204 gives 4202.5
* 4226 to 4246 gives 4227.5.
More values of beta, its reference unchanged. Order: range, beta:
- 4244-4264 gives 4250.0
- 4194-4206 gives 4197.5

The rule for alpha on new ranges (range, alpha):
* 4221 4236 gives 0.159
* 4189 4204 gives 0.149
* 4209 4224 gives 0.138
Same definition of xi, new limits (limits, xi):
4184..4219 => -12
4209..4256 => -27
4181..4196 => -9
